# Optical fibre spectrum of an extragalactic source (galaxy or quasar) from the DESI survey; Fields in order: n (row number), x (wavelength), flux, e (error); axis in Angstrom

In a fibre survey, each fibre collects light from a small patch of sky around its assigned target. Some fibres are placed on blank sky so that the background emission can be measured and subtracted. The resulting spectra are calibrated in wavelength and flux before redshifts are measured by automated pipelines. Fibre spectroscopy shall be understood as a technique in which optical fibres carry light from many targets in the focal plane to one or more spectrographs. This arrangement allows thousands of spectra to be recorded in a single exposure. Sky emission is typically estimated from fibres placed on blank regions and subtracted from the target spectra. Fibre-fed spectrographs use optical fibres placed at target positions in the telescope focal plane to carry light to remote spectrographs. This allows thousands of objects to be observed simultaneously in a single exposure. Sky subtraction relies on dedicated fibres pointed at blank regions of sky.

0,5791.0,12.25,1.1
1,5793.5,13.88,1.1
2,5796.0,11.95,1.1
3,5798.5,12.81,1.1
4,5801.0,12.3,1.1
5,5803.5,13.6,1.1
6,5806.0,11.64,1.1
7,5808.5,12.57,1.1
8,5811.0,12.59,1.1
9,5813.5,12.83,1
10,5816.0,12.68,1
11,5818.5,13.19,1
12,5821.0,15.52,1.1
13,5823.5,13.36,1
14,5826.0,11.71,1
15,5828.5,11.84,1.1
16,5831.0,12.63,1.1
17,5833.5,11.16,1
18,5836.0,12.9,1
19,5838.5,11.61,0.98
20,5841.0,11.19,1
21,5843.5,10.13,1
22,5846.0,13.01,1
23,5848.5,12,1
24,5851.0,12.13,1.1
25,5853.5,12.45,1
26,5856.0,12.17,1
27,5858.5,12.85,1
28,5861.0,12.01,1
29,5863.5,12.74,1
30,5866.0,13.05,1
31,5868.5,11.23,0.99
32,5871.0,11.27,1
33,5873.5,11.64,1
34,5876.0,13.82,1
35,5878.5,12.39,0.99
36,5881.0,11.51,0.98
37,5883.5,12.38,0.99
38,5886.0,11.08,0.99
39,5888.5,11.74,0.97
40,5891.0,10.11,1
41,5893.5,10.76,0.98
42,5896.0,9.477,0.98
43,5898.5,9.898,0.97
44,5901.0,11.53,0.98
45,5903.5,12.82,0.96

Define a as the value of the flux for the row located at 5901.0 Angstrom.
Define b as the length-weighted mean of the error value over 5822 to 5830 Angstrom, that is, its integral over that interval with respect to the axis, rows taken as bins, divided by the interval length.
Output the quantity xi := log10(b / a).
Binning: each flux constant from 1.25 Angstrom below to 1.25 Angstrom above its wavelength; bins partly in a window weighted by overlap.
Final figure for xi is -1.05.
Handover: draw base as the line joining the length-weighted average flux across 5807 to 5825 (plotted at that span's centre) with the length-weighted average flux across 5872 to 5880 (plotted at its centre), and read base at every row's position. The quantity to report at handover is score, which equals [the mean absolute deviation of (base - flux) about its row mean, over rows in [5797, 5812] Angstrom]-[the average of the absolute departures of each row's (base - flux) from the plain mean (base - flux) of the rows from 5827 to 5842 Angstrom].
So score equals -0.16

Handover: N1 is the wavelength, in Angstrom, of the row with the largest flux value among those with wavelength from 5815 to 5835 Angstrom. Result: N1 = 5821.0 Angstrom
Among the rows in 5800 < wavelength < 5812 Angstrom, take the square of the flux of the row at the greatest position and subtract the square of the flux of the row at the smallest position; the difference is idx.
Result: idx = 7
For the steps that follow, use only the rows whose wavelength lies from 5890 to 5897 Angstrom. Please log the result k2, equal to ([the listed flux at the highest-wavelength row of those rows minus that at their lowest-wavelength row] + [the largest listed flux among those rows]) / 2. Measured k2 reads 5.1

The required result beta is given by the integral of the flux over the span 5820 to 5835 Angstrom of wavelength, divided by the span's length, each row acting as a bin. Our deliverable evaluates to 12.7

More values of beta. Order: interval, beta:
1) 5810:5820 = 12.9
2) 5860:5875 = 12.0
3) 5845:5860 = 12.4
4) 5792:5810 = 12.7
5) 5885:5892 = 11.0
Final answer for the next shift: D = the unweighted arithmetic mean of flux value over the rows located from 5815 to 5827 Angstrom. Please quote 13.29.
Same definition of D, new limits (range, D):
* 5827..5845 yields 11.64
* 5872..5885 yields 12.35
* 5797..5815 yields 12.62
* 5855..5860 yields 12.51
